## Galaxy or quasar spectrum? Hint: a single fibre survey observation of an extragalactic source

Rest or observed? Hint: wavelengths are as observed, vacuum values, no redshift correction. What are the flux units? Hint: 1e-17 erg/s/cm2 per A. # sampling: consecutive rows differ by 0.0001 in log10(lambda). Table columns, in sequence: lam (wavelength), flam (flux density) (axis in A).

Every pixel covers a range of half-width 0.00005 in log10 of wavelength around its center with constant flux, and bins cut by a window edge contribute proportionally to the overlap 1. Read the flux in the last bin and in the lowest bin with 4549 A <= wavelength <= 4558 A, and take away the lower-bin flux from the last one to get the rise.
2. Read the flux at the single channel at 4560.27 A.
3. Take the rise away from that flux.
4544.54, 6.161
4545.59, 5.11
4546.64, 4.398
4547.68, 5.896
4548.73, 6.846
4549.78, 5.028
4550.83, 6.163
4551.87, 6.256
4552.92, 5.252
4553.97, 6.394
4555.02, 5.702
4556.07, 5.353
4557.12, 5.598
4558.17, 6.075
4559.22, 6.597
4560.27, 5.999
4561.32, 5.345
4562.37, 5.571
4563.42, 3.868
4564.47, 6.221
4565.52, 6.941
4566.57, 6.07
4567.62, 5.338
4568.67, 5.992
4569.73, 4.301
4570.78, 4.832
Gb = 5.4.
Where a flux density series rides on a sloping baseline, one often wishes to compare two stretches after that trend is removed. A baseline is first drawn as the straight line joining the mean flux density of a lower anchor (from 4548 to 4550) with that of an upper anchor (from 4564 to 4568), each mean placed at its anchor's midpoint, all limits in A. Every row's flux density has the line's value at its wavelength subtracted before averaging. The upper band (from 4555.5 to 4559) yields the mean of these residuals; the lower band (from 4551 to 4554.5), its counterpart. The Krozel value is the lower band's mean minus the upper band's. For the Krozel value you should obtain 0.3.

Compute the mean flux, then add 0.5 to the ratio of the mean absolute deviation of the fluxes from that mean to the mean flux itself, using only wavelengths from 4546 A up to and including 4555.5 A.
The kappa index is 0.604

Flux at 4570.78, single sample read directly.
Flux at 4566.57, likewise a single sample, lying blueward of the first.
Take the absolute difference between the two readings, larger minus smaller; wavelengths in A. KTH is 1.2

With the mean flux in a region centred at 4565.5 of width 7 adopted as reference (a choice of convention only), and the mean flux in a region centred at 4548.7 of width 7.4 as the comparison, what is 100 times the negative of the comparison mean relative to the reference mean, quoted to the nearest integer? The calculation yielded -99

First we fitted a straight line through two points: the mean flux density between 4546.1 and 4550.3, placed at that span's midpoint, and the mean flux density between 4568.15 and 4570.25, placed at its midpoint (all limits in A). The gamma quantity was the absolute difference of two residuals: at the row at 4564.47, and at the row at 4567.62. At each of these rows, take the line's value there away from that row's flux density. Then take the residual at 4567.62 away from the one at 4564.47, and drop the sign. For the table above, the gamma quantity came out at 0.82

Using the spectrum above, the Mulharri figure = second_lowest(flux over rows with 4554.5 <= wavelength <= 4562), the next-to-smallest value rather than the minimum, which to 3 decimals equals 5.353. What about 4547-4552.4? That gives 5.896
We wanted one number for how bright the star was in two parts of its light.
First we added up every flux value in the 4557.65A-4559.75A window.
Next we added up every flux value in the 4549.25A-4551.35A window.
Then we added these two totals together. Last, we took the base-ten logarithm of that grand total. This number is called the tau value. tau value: 1.38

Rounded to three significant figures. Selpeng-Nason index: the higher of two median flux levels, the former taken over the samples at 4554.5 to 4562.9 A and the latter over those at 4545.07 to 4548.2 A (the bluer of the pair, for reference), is 5.65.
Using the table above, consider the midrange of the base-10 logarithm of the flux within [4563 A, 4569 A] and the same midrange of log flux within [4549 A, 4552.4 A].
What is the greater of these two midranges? 0.749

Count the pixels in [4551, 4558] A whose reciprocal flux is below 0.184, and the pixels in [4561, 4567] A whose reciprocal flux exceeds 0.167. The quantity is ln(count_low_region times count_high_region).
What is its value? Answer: 2.48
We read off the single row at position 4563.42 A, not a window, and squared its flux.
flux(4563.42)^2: 15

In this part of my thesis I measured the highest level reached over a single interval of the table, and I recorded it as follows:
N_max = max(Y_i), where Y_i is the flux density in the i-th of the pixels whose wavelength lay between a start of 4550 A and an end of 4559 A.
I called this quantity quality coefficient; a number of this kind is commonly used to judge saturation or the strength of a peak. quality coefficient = 6.394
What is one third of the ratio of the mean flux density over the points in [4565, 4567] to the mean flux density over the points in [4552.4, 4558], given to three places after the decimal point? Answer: 0.383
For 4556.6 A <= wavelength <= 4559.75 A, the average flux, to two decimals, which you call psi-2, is 6.09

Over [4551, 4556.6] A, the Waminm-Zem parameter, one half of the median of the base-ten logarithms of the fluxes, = 0.378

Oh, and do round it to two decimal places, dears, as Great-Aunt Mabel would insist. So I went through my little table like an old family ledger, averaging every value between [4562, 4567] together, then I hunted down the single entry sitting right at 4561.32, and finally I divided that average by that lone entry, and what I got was 1.07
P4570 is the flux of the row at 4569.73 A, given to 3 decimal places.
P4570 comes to 4.301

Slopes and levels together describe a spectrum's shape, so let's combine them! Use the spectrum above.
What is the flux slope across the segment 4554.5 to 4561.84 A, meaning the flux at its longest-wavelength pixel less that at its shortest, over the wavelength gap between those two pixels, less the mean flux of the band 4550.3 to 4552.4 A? -6.27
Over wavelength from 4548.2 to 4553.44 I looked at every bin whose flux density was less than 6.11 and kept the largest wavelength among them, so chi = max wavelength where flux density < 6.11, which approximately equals 4552.92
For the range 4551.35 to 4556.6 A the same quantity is 4556.07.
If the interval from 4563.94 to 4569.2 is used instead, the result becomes 4568.67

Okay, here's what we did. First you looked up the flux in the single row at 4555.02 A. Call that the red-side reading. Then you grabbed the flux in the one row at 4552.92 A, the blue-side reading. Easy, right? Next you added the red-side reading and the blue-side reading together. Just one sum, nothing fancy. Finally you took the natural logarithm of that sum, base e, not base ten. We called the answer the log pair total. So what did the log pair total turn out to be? 2.39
